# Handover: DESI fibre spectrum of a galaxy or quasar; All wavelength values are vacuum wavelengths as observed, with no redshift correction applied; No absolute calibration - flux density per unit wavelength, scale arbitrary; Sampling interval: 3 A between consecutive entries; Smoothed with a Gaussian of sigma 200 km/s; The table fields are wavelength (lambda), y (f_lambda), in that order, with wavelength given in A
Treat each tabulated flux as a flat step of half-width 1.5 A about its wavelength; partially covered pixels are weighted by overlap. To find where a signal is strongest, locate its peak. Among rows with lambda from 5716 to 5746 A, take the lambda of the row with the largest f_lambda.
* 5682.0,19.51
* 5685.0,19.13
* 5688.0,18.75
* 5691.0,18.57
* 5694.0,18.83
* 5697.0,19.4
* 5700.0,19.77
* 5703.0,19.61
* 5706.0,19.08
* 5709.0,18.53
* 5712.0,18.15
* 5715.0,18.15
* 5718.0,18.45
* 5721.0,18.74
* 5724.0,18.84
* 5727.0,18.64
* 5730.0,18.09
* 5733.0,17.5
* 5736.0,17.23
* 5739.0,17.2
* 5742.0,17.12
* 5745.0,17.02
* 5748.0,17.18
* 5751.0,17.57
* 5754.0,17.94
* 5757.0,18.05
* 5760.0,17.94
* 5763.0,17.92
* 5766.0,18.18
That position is 5724.0 A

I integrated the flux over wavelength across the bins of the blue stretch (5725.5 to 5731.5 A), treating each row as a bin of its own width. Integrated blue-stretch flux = 110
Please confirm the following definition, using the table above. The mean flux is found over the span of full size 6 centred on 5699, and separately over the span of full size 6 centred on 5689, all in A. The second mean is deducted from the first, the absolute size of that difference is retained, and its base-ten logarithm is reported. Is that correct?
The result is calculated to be 0.0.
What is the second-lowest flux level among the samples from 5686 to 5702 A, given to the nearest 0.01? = 18.75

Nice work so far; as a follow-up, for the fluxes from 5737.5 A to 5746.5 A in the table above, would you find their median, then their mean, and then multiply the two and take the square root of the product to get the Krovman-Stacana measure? 17.1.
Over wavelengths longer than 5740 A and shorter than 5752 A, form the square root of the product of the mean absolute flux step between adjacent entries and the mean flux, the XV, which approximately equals 1.93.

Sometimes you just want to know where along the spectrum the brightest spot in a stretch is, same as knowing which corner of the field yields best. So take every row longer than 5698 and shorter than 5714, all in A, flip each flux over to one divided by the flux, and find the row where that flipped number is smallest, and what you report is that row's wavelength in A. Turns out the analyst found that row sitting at 5700.0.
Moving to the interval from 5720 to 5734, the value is 5724.0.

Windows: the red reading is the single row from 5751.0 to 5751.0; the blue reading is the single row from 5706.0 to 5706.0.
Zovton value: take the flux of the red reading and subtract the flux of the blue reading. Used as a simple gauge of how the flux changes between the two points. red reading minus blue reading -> -1.5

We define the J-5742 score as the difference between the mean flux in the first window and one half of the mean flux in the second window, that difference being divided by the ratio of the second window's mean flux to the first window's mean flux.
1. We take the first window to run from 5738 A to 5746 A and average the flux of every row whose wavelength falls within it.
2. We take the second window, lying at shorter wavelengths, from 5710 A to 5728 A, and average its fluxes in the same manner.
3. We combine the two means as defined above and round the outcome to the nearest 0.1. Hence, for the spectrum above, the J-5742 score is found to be 7.3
